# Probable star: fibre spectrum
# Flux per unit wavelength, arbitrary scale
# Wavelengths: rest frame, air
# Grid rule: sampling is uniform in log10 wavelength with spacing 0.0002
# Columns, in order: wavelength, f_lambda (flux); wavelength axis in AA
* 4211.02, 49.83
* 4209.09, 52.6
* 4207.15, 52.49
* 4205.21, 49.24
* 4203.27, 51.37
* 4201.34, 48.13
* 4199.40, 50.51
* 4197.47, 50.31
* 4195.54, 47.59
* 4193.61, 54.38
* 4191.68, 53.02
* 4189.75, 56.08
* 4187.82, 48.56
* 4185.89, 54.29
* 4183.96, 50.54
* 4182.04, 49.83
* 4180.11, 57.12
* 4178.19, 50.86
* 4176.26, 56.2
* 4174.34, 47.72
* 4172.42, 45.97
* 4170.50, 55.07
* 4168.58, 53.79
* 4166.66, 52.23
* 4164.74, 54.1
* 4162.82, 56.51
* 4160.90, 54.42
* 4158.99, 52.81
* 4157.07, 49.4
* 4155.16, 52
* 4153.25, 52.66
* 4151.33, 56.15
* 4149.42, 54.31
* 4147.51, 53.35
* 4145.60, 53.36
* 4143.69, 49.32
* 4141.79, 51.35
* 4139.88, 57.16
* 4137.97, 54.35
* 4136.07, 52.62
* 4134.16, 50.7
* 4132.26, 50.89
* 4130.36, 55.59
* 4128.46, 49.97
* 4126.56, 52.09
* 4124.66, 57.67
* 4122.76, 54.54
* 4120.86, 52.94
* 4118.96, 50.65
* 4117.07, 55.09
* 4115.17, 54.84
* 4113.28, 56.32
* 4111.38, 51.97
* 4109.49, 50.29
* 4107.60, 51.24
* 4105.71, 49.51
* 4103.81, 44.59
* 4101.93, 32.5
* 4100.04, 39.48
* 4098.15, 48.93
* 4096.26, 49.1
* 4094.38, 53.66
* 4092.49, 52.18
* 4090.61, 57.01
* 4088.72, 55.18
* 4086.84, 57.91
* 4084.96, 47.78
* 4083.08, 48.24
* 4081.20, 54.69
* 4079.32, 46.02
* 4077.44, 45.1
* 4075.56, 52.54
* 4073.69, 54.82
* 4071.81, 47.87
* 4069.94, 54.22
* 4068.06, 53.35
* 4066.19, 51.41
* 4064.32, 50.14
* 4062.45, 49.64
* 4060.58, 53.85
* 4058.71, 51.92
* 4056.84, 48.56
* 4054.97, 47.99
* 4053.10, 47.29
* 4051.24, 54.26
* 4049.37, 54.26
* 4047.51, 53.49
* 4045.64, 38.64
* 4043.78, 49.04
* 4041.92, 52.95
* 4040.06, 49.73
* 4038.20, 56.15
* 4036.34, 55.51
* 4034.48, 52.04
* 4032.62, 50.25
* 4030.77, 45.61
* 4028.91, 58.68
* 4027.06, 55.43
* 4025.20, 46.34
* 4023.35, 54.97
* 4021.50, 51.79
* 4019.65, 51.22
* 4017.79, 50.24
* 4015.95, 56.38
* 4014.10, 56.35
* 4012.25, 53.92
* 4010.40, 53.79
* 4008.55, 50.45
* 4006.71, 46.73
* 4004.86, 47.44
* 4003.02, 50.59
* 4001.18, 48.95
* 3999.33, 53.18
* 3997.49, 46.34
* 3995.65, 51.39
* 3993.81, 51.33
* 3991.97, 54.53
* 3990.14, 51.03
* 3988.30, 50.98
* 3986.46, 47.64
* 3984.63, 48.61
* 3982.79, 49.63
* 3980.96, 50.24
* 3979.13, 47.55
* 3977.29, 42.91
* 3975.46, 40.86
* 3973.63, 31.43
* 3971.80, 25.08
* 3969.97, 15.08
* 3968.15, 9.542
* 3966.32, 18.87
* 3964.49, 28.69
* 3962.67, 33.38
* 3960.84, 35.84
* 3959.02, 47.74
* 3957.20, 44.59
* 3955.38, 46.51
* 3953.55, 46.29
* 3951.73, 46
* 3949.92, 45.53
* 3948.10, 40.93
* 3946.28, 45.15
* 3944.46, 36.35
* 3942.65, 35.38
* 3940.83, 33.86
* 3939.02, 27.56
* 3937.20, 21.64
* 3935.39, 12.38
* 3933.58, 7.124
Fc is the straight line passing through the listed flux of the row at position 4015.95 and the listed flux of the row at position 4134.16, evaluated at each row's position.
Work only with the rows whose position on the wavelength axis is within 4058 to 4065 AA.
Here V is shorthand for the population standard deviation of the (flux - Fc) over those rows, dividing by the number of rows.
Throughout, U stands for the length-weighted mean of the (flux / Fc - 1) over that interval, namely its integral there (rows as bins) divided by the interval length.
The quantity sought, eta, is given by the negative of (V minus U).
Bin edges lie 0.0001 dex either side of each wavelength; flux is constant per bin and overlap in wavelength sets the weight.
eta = -1.6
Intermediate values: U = -0.05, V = 1.6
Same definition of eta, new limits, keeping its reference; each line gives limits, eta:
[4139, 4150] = -2.4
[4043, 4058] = -5.0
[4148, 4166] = -2.0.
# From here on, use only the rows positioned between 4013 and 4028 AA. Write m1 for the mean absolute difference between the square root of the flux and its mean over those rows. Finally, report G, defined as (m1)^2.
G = 0.04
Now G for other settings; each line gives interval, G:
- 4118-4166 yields 0.02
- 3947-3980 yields 0.82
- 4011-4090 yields 0.05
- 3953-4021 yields 0.55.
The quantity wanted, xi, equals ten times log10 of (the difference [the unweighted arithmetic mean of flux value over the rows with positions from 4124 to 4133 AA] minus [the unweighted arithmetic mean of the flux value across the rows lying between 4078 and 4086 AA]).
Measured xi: 6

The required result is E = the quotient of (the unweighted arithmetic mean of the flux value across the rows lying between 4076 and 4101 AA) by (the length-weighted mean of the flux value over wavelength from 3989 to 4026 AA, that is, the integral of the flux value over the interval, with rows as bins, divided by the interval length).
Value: 0.981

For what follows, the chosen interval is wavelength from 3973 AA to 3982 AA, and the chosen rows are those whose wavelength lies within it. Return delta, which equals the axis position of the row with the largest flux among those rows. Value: 3980.96 AA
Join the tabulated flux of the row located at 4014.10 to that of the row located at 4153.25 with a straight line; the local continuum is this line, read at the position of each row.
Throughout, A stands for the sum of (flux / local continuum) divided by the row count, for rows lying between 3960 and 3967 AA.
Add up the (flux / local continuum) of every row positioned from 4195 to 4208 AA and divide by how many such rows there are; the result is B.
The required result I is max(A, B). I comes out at 0.97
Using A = 0.51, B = 0.97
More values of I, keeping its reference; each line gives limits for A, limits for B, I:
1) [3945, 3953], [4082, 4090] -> 0.96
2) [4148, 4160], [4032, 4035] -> 1.00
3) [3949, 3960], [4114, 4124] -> 1.00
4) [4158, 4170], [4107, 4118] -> 1.03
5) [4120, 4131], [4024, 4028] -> 1.01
